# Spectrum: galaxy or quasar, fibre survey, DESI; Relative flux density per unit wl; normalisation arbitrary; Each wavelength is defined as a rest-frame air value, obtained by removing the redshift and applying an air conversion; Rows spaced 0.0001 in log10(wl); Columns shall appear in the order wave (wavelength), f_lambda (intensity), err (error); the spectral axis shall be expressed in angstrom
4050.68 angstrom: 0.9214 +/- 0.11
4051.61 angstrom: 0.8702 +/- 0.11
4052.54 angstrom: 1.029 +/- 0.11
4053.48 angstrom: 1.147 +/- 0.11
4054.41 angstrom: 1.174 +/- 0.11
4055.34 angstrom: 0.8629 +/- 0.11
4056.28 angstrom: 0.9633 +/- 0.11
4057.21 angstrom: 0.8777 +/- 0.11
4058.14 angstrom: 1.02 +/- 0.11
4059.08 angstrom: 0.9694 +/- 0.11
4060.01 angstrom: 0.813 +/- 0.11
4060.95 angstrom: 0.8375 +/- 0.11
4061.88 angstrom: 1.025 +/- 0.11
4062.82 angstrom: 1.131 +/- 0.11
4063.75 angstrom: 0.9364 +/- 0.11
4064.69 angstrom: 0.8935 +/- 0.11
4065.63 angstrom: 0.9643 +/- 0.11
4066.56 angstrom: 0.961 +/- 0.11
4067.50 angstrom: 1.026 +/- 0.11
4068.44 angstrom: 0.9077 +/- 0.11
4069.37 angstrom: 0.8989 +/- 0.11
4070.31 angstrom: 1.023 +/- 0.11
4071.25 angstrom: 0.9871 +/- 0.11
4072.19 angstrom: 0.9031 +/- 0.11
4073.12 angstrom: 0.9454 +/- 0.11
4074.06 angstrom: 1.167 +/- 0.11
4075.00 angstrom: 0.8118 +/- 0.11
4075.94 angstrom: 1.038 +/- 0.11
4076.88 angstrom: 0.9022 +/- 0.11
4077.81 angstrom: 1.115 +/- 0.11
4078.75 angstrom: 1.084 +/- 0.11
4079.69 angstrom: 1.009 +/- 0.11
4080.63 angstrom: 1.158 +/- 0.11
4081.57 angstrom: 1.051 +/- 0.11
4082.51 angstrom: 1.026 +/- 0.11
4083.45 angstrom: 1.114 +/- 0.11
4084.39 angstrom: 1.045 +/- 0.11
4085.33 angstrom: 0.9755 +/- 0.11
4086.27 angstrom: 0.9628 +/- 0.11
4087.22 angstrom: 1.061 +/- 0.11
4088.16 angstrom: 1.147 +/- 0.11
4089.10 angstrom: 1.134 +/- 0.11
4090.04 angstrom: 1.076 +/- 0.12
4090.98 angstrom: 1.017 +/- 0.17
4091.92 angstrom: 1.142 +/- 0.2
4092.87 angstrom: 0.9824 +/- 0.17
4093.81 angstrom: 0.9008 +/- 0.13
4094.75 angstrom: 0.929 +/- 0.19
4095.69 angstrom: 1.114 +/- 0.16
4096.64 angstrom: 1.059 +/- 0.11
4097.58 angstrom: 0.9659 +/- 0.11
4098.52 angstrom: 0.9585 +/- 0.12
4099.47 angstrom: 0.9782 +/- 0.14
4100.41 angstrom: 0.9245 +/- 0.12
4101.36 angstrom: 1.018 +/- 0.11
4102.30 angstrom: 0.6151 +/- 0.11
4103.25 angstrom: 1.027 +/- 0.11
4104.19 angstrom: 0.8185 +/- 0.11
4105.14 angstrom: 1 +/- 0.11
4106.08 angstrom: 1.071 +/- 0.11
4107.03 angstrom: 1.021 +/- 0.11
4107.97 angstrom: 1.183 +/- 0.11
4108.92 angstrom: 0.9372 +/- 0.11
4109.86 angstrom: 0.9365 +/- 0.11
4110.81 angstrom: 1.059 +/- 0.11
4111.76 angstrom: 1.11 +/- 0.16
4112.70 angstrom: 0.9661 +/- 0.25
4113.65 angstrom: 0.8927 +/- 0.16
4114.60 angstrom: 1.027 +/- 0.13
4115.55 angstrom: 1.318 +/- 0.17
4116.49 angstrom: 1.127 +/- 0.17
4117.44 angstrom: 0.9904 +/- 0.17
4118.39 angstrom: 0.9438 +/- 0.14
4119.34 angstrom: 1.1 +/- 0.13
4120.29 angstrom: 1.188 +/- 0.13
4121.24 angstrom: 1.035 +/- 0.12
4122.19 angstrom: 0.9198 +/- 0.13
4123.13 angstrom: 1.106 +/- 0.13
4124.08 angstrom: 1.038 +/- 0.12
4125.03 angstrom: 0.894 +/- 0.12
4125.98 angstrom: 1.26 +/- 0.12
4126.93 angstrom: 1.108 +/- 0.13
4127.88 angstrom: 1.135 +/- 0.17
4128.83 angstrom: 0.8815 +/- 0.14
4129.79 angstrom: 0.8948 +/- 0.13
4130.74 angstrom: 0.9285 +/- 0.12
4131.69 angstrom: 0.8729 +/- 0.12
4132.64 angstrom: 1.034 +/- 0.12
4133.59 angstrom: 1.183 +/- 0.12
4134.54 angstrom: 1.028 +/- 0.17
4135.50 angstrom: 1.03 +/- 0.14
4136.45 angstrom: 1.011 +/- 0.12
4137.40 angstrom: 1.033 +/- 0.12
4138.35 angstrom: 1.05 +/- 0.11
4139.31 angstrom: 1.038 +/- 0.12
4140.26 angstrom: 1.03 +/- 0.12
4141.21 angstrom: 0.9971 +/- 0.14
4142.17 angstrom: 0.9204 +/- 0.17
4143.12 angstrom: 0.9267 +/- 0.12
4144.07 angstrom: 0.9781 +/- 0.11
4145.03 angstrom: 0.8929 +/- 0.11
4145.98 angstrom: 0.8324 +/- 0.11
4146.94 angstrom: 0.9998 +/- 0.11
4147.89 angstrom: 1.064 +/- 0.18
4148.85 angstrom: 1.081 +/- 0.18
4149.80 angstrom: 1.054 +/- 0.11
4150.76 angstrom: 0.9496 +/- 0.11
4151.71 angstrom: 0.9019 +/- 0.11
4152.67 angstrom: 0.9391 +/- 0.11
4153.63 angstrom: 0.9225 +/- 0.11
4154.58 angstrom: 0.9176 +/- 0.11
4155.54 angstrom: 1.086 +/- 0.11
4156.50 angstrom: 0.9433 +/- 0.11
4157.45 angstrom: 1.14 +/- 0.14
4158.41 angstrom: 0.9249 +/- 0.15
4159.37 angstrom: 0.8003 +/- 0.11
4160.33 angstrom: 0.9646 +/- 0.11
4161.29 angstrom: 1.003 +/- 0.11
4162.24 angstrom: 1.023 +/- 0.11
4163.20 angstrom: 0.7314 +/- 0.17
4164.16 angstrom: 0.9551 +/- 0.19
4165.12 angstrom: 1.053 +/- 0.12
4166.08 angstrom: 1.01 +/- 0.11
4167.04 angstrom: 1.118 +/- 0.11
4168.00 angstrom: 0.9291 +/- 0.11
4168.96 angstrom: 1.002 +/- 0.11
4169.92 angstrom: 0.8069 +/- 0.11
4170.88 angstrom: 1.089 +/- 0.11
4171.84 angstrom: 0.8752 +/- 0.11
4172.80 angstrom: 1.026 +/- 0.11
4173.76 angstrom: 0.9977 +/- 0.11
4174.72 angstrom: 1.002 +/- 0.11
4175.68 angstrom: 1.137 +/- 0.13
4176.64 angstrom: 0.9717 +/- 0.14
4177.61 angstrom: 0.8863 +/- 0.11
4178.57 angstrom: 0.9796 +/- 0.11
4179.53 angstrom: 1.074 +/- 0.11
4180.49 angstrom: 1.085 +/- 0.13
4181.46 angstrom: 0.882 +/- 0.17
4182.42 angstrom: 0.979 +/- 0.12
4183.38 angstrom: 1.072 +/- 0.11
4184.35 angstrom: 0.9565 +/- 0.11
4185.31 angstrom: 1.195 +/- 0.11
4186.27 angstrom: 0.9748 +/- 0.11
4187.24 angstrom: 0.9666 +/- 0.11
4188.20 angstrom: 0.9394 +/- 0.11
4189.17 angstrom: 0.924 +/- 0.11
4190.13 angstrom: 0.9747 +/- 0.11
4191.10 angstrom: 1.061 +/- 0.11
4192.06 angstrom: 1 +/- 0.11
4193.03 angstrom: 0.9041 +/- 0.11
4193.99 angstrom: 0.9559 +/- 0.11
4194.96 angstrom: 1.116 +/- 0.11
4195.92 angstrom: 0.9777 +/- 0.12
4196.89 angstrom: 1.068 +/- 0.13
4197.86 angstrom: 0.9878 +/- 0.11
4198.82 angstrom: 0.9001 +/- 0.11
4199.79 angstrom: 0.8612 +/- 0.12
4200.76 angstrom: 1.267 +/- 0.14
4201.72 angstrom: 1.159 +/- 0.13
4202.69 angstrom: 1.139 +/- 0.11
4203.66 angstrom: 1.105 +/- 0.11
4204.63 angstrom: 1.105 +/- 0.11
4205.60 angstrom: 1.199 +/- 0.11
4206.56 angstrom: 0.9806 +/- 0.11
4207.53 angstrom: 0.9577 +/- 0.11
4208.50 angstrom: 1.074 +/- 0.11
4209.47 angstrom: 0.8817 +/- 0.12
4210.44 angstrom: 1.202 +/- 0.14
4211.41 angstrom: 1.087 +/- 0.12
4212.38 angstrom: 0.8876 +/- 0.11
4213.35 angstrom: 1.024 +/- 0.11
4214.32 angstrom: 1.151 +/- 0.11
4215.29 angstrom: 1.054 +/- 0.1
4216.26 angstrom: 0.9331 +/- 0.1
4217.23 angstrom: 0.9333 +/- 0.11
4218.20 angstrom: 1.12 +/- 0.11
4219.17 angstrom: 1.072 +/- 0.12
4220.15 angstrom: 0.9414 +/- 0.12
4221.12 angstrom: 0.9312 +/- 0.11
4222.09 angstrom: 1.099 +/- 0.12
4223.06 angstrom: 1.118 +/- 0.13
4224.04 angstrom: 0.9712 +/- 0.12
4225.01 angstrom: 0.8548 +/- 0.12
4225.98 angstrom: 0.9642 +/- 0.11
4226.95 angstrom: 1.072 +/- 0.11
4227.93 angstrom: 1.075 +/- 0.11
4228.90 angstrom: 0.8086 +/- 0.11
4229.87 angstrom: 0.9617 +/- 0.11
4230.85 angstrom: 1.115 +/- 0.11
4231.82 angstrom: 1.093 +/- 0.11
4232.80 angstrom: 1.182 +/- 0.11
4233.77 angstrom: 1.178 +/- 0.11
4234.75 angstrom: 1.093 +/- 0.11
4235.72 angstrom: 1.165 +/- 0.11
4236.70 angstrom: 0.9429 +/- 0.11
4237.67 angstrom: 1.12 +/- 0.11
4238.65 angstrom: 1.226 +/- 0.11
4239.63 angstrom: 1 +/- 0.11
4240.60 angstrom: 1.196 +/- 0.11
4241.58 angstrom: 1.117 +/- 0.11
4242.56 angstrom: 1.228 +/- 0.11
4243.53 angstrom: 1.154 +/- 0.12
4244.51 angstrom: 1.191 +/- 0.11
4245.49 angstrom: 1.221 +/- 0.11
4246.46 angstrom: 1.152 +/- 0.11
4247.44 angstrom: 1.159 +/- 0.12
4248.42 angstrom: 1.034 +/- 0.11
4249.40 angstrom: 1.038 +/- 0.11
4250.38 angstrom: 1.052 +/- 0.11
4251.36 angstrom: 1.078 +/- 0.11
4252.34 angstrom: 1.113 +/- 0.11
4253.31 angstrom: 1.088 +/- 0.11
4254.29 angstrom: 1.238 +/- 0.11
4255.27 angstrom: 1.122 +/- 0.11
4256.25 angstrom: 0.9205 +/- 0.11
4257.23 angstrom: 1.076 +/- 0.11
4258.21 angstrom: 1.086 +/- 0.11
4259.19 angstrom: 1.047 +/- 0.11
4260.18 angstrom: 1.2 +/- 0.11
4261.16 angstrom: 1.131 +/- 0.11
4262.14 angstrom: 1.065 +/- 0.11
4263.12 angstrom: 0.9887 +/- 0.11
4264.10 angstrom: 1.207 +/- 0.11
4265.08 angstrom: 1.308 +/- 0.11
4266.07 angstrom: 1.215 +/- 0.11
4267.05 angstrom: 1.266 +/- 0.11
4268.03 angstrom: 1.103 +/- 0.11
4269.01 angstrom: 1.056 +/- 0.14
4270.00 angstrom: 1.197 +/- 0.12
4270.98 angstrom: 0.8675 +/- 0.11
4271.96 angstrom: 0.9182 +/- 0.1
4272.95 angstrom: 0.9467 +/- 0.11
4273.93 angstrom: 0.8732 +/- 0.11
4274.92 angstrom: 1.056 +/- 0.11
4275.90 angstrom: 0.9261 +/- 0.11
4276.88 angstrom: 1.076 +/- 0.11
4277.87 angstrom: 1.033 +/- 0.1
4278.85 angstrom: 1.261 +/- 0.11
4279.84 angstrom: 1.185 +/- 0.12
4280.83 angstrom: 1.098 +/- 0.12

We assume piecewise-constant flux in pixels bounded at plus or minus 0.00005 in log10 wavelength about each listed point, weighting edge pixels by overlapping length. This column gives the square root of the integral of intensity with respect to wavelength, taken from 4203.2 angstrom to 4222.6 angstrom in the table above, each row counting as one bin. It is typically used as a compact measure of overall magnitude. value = 4.5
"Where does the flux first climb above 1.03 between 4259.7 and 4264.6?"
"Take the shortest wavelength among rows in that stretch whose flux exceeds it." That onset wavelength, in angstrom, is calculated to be 4260.18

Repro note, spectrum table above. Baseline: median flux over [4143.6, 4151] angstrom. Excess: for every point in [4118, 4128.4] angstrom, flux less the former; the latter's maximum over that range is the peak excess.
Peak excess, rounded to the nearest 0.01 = 0.27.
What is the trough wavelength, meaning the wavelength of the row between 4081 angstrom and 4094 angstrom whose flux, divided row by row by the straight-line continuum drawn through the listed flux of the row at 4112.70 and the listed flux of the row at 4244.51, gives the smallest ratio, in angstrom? 4093.81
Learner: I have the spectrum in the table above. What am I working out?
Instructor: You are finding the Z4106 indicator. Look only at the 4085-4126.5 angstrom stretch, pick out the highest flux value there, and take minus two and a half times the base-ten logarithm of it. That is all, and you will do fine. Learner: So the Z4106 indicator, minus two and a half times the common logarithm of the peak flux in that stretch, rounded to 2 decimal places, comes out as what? -0.30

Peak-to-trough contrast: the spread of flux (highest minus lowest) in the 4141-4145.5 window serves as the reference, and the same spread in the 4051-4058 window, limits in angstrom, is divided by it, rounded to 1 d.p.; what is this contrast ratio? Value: 3.0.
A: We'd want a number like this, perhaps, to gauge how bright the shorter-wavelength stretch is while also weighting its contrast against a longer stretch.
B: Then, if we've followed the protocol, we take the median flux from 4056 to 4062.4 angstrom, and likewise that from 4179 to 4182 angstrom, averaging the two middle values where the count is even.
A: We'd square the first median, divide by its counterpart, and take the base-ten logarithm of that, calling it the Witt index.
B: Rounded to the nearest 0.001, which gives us -0.063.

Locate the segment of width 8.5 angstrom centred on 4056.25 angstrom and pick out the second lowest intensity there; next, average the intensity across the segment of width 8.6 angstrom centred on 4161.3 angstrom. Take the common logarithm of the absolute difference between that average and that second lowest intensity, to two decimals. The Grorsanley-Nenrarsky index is -1.04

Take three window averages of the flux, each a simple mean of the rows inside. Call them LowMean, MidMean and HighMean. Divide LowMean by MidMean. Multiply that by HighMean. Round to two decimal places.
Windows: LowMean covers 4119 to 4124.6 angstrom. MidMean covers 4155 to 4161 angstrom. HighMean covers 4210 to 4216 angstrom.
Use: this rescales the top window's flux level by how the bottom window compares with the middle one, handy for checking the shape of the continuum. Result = 1.16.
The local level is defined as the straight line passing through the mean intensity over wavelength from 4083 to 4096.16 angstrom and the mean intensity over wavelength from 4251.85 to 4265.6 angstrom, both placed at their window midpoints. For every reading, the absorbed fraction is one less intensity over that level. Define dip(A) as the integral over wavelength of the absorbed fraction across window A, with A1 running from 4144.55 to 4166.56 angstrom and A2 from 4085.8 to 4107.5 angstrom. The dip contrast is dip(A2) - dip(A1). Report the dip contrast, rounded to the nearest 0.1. -1.2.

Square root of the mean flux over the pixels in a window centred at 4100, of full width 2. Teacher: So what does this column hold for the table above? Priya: 0.98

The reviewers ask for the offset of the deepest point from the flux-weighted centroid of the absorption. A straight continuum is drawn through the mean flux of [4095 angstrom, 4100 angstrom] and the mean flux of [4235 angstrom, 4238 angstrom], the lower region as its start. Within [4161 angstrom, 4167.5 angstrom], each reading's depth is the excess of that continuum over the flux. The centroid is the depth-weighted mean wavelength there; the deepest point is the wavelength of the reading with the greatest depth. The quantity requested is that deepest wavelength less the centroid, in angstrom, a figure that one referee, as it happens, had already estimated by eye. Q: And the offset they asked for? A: 0.5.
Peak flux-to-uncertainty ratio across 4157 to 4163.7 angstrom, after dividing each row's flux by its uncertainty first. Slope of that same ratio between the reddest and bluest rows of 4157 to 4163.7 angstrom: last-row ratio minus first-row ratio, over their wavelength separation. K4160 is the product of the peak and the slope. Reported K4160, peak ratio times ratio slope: -6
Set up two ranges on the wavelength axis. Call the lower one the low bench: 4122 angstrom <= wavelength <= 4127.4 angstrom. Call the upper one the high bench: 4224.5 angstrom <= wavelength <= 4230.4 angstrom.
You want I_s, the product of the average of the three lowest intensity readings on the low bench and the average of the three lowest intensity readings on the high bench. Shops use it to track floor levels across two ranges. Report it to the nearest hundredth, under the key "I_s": 0.83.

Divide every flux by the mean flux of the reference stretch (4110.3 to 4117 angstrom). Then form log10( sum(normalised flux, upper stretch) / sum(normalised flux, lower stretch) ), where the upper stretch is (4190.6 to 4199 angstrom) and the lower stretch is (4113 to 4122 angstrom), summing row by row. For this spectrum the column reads -0.030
